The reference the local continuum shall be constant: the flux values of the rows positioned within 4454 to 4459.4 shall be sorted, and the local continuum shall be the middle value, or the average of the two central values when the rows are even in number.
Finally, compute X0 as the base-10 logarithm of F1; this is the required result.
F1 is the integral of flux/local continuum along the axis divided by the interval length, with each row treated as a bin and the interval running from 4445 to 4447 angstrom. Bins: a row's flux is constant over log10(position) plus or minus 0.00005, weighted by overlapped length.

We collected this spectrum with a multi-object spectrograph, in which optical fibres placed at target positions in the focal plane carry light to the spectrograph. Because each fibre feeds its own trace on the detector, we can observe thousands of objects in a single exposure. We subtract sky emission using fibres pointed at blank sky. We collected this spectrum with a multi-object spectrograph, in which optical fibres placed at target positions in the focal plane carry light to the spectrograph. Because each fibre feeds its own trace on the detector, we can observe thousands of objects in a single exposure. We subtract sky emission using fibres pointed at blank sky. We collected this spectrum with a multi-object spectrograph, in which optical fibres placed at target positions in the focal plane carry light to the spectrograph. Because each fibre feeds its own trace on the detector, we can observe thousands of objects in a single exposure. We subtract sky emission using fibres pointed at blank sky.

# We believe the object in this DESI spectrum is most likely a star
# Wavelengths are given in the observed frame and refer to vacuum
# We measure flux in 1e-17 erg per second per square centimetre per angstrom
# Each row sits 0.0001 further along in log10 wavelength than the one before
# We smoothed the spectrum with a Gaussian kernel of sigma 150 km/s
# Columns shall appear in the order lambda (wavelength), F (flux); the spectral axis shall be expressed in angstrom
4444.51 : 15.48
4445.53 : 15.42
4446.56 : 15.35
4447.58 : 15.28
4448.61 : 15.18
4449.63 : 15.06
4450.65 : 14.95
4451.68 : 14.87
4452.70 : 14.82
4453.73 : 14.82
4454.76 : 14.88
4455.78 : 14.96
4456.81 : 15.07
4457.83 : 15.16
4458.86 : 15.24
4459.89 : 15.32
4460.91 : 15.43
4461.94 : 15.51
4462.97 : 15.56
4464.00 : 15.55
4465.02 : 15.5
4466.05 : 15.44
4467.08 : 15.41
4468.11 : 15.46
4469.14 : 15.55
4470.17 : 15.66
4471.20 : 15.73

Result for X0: 0.008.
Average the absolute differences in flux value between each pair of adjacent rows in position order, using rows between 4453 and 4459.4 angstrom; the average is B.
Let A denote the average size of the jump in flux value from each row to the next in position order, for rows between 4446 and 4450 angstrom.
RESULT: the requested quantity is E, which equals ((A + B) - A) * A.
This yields 0.008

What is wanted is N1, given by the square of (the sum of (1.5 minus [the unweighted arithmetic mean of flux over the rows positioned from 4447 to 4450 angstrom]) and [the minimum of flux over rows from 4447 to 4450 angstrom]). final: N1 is 1.92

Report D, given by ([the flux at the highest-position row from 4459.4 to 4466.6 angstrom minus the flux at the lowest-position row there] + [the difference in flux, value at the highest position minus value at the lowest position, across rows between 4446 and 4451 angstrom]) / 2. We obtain -0.14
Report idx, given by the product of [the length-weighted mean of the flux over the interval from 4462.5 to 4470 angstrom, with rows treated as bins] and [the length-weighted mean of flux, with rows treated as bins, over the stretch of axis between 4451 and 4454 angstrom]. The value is 230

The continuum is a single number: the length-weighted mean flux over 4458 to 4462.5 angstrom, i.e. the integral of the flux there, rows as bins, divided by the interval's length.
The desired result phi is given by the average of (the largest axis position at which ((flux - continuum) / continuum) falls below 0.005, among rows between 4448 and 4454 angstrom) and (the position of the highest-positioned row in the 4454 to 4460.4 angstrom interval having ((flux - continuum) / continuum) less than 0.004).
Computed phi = 4456.8 angstrom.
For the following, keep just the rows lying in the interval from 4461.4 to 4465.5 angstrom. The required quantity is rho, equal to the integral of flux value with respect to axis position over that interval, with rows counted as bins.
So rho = 64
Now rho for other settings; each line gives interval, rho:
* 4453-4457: 60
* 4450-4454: 60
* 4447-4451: 61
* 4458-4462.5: 69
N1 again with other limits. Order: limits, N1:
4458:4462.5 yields 1.86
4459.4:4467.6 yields 1.84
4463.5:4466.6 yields 2.08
